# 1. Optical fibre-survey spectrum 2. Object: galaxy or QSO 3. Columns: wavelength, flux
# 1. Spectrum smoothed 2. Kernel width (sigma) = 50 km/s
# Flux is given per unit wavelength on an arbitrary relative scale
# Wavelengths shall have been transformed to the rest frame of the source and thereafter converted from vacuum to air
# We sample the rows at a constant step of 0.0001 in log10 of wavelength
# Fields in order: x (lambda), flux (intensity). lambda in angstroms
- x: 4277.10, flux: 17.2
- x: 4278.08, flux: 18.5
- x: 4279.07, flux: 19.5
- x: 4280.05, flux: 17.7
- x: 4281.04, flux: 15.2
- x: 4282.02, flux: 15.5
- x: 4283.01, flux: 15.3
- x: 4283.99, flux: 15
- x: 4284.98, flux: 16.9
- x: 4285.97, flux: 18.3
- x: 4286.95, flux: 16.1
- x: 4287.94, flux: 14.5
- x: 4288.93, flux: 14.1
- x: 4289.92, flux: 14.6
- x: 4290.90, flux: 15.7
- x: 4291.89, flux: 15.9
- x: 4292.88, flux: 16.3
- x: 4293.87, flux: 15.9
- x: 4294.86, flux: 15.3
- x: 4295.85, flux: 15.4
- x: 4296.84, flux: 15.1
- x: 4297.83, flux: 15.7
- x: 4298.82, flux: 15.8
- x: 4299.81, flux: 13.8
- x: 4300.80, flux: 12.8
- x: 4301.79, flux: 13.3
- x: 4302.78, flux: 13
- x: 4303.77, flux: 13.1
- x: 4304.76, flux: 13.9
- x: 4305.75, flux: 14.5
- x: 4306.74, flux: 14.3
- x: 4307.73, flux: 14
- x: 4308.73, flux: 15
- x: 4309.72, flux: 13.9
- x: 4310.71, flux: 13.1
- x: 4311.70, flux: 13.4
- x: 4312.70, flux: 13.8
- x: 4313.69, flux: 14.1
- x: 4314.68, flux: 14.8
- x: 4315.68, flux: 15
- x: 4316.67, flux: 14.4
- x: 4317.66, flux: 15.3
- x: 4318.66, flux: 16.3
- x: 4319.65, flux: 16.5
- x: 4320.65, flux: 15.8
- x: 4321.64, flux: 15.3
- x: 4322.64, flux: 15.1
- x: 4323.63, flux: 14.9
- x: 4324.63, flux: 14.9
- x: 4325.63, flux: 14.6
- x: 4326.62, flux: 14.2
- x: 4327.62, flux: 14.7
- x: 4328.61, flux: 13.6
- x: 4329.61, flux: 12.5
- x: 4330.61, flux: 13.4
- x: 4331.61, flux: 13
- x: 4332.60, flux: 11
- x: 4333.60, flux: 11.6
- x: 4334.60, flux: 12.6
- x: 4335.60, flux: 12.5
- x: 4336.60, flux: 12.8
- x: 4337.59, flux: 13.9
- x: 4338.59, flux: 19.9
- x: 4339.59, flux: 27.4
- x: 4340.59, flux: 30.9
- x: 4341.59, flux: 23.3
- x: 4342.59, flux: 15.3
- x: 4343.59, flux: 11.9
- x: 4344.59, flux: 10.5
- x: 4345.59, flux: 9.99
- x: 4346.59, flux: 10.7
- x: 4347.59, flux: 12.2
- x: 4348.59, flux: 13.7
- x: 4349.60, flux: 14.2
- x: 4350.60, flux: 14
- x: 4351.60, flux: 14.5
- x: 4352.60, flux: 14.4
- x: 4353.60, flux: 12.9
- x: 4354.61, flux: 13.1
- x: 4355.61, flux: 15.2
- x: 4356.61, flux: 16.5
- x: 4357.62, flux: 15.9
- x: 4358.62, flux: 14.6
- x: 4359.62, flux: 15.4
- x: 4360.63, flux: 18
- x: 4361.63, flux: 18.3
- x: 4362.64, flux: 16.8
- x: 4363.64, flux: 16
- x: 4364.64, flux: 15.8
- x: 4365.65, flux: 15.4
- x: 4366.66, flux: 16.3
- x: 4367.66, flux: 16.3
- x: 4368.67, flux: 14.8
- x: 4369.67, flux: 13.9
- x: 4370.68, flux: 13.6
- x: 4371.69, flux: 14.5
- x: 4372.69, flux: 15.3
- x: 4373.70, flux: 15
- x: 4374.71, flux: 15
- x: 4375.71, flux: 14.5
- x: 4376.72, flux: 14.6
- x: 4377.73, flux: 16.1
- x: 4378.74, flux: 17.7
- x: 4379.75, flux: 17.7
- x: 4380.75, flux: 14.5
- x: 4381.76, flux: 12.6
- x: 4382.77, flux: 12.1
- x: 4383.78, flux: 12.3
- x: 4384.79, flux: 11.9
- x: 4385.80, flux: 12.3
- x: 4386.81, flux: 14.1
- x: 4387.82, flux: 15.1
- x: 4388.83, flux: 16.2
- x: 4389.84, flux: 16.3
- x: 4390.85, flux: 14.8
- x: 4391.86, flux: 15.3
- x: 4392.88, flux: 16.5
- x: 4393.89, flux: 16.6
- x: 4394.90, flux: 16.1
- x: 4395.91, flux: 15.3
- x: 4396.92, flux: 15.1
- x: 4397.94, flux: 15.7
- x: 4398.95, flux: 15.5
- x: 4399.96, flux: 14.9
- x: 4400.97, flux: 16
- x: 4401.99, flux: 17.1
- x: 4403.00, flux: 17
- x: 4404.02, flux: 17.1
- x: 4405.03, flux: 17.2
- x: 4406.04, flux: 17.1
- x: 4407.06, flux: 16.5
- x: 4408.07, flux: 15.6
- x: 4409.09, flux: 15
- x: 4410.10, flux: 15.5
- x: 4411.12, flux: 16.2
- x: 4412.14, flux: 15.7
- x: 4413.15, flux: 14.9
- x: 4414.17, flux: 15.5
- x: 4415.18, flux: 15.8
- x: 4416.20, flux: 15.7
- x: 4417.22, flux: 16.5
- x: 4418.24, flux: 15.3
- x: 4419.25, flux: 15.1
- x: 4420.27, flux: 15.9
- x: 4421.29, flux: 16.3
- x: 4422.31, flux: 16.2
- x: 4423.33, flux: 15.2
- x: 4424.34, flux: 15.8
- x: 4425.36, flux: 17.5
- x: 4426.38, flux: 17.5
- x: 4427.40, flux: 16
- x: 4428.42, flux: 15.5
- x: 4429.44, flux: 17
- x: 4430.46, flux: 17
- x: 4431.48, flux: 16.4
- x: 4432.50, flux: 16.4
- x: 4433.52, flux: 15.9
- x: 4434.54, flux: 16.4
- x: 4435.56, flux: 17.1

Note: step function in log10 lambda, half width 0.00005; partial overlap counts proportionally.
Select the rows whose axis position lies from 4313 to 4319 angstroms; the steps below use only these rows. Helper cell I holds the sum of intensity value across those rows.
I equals 90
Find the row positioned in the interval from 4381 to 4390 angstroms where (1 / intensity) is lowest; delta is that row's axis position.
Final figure 4389.84 angstroms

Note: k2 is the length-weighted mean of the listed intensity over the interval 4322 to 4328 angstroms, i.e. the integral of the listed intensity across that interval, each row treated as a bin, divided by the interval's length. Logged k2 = 14.7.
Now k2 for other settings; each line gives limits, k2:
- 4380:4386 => 12.9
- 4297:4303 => 14.2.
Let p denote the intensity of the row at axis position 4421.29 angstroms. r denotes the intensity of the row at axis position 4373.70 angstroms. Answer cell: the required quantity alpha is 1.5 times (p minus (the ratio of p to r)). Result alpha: 22.8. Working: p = 16.3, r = 15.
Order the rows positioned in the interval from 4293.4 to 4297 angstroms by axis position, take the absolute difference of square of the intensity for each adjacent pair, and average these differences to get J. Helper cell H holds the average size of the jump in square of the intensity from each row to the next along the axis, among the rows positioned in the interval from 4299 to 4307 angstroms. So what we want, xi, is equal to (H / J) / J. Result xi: 0.13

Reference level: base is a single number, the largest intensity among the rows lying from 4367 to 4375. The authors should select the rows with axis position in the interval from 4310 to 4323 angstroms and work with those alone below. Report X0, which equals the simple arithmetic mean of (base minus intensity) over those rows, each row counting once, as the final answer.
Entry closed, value 1.5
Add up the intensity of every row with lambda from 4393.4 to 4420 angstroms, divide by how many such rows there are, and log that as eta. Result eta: 15.9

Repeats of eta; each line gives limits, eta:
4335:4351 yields 15.8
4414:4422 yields 15.8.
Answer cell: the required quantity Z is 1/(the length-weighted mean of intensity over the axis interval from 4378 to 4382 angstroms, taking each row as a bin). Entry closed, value 0.0630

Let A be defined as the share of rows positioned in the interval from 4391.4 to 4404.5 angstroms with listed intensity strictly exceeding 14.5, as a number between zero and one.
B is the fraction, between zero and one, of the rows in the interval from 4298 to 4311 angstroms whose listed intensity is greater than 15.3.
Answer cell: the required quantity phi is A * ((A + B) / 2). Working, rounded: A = 1.00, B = 0.08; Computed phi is 0.54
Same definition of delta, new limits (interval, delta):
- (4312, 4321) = 4319.65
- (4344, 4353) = 4351.60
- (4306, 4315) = 4308.73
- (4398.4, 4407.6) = 4405.03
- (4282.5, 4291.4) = 4285.97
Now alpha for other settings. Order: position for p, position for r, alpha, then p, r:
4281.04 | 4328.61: 21.1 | 15.2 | 13.6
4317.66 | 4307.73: 21.3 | 15.3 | 14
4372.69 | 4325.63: 21.4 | 15.3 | 14.6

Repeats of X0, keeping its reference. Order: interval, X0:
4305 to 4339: 2.0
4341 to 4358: 2.3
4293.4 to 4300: 1.0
